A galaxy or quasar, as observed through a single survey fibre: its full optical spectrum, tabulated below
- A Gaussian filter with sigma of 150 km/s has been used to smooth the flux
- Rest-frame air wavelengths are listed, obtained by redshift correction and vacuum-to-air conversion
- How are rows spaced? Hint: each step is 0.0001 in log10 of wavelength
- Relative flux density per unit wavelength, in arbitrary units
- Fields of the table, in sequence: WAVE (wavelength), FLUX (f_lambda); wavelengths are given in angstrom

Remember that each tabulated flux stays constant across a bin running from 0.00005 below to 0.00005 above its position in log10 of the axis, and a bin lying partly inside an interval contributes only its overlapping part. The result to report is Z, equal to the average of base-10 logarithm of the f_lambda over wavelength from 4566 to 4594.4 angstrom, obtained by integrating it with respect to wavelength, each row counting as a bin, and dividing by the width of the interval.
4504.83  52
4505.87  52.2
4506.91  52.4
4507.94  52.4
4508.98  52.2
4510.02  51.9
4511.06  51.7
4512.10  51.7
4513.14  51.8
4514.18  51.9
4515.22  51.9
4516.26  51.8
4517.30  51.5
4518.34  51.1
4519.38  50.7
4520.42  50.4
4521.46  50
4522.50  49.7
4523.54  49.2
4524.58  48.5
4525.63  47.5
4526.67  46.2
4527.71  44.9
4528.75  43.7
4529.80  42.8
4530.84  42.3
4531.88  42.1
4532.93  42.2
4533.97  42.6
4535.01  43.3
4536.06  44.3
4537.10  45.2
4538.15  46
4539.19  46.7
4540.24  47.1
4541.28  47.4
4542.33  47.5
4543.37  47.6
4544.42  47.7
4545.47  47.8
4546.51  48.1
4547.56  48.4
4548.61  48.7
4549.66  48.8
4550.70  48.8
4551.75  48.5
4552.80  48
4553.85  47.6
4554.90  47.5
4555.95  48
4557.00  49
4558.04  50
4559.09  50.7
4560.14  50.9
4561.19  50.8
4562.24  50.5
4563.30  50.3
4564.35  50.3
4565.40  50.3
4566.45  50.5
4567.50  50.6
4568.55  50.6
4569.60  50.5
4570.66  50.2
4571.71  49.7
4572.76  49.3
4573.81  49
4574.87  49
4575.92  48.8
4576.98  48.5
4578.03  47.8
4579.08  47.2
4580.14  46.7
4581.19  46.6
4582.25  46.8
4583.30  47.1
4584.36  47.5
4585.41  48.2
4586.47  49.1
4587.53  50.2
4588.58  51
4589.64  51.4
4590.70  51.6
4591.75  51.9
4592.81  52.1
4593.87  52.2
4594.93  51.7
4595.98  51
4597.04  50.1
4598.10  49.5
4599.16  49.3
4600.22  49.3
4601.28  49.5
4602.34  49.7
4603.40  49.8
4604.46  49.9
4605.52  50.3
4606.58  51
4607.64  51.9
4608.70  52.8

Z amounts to 1.693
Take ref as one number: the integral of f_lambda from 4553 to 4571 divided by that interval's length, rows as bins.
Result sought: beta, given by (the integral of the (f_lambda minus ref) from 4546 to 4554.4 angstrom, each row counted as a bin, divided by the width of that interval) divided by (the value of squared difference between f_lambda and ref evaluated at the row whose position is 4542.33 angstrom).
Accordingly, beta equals -0.27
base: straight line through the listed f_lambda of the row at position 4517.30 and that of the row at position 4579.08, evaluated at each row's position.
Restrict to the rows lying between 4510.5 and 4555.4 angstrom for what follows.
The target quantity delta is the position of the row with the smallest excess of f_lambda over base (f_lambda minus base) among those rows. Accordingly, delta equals 4531.88 angstrom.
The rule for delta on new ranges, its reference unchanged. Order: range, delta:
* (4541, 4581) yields 4541.28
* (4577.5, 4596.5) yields 4581.19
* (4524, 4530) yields 4529.80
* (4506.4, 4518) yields 4511.06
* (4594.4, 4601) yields 4599.16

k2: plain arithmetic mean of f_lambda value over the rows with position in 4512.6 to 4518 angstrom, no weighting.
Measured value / 51.8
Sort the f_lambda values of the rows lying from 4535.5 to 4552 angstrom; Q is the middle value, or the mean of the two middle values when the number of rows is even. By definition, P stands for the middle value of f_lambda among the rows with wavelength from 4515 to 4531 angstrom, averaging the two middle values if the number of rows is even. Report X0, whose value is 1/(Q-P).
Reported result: -0.6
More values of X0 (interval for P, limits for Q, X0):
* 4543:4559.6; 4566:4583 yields 1.3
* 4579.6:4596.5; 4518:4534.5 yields -0.3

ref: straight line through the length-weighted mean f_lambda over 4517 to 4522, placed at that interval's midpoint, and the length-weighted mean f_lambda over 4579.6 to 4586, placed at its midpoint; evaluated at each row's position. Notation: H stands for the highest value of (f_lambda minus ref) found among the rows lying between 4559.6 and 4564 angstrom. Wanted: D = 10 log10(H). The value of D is 3.9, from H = 2.5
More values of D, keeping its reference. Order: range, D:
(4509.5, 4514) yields -1.6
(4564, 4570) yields 4.2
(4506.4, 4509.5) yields 0.0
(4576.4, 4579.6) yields 0.1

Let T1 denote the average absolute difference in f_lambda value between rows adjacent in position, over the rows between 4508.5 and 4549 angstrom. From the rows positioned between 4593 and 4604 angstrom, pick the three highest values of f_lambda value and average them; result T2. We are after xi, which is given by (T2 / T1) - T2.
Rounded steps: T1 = 0.45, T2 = 51.6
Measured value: 63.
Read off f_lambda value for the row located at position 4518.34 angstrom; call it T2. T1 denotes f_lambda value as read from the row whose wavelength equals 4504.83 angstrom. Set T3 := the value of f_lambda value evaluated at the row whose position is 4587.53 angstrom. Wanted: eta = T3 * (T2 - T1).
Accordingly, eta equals -45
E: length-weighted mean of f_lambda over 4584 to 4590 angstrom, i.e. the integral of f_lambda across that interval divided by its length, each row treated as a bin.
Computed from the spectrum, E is 49.6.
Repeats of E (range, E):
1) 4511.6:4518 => 51.7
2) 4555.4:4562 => 50.0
